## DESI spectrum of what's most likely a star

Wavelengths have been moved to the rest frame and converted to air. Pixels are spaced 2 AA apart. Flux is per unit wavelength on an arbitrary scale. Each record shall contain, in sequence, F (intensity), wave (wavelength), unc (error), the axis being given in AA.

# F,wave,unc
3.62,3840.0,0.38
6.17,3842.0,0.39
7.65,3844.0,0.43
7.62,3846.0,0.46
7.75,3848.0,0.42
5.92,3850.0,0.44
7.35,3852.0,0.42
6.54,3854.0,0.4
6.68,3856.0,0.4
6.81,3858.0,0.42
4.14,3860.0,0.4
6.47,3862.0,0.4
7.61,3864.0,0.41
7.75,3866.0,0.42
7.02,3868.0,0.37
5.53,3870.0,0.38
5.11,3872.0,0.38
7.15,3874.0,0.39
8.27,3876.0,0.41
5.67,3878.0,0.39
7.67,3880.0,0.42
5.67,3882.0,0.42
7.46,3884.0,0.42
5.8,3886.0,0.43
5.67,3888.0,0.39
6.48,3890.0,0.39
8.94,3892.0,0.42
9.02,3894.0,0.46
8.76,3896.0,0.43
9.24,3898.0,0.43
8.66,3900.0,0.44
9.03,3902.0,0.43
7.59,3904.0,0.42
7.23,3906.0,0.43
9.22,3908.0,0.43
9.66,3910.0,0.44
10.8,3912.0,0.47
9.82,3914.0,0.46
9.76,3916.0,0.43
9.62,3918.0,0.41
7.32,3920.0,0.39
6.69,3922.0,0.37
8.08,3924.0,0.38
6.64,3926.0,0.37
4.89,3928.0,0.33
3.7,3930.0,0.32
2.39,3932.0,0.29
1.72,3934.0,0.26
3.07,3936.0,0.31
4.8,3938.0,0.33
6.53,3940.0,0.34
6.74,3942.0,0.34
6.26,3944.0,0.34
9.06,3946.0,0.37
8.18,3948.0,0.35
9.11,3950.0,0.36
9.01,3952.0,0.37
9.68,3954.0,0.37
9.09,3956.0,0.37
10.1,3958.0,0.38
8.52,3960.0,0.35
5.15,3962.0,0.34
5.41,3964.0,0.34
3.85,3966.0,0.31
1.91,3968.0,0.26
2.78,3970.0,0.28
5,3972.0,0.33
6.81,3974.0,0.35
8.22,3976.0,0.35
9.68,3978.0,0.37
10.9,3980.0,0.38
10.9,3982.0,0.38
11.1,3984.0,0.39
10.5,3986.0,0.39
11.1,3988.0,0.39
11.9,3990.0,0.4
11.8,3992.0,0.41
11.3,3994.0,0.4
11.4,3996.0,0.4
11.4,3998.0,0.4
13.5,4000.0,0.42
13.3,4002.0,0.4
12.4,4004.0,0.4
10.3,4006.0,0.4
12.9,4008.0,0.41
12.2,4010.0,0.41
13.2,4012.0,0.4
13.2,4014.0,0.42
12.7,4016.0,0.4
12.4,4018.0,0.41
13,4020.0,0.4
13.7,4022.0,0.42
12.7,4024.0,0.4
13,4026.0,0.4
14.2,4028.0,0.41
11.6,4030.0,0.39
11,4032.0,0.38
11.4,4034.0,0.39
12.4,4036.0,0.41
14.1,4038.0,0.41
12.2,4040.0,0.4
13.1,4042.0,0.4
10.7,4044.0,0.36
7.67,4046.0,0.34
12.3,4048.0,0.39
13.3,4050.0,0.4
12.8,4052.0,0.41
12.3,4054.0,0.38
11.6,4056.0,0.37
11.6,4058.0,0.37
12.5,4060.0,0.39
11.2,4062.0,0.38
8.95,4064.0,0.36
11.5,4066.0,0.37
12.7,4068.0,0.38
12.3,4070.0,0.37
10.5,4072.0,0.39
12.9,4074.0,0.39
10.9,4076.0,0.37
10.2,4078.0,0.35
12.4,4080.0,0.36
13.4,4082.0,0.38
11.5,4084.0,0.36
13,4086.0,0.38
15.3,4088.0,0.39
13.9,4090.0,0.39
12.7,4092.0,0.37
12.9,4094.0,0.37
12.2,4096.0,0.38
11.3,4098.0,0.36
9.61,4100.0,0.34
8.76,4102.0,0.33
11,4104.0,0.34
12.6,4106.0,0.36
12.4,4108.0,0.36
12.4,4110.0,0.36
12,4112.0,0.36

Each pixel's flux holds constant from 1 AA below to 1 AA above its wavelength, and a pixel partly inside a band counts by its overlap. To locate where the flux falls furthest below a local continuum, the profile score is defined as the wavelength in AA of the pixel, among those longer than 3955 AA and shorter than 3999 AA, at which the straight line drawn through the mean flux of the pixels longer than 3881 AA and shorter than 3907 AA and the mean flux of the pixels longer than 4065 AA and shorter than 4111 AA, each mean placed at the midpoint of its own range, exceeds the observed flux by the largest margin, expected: 3968.0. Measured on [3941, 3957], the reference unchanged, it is 3944.0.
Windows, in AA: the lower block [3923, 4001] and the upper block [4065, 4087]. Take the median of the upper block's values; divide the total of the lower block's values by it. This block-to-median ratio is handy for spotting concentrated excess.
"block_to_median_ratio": 25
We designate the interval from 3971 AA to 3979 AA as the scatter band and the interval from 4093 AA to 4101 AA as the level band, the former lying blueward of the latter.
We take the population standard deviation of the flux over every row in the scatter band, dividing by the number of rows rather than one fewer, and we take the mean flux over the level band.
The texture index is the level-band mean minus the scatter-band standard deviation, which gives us 10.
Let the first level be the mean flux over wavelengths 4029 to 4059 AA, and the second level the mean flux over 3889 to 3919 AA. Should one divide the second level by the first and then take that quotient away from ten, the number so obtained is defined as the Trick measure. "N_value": 9.25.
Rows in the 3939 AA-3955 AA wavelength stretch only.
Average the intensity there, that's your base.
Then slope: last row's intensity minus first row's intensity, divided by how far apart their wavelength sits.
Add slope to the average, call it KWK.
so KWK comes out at 8.3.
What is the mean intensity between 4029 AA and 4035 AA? 11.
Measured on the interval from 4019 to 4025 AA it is 13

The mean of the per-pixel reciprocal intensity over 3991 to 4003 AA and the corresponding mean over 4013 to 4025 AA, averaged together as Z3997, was 0.080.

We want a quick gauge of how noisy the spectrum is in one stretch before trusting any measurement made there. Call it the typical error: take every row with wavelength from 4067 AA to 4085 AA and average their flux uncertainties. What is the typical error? 0.37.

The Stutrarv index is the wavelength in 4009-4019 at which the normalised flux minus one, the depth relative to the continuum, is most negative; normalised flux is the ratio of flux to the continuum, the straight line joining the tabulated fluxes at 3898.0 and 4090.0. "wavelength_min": 4010.0 AA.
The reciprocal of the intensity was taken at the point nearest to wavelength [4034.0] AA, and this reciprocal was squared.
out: 0.0077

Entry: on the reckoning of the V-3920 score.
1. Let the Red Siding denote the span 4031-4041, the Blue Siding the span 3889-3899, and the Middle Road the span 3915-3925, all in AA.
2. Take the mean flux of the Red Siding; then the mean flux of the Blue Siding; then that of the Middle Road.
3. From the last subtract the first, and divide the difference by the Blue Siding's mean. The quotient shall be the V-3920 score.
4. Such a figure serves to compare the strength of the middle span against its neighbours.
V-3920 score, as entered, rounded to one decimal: -0.5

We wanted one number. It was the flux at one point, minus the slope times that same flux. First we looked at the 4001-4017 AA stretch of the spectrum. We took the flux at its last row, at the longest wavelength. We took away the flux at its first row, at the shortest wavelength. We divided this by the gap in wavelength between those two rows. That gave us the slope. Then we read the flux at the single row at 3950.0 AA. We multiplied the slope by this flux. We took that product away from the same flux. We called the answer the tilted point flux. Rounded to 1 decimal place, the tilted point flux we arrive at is 9.5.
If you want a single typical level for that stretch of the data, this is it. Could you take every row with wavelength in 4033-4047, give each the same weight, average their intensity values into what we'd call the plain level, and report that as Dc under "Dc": 12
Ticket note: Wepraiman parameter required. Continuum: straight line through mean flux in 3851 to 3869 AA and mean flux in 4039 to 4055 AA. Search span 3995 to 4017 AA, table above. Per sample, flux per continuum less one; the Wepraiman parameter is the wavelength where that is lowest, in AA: 4006.0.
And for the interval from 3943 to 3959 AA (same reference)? 3944.0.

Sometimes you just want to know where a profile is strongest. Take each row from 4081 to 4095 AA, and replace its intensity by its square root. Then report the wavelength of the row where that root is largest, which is 4088.0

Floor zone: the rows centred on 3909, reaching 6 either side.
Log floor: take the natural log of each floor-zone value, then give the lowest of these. 2.0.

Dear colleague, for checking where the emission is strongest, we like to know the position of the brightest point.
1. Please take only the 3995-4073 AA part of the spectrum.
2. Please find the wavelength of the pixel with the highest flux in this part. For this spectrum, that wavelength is 4028.0 AA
